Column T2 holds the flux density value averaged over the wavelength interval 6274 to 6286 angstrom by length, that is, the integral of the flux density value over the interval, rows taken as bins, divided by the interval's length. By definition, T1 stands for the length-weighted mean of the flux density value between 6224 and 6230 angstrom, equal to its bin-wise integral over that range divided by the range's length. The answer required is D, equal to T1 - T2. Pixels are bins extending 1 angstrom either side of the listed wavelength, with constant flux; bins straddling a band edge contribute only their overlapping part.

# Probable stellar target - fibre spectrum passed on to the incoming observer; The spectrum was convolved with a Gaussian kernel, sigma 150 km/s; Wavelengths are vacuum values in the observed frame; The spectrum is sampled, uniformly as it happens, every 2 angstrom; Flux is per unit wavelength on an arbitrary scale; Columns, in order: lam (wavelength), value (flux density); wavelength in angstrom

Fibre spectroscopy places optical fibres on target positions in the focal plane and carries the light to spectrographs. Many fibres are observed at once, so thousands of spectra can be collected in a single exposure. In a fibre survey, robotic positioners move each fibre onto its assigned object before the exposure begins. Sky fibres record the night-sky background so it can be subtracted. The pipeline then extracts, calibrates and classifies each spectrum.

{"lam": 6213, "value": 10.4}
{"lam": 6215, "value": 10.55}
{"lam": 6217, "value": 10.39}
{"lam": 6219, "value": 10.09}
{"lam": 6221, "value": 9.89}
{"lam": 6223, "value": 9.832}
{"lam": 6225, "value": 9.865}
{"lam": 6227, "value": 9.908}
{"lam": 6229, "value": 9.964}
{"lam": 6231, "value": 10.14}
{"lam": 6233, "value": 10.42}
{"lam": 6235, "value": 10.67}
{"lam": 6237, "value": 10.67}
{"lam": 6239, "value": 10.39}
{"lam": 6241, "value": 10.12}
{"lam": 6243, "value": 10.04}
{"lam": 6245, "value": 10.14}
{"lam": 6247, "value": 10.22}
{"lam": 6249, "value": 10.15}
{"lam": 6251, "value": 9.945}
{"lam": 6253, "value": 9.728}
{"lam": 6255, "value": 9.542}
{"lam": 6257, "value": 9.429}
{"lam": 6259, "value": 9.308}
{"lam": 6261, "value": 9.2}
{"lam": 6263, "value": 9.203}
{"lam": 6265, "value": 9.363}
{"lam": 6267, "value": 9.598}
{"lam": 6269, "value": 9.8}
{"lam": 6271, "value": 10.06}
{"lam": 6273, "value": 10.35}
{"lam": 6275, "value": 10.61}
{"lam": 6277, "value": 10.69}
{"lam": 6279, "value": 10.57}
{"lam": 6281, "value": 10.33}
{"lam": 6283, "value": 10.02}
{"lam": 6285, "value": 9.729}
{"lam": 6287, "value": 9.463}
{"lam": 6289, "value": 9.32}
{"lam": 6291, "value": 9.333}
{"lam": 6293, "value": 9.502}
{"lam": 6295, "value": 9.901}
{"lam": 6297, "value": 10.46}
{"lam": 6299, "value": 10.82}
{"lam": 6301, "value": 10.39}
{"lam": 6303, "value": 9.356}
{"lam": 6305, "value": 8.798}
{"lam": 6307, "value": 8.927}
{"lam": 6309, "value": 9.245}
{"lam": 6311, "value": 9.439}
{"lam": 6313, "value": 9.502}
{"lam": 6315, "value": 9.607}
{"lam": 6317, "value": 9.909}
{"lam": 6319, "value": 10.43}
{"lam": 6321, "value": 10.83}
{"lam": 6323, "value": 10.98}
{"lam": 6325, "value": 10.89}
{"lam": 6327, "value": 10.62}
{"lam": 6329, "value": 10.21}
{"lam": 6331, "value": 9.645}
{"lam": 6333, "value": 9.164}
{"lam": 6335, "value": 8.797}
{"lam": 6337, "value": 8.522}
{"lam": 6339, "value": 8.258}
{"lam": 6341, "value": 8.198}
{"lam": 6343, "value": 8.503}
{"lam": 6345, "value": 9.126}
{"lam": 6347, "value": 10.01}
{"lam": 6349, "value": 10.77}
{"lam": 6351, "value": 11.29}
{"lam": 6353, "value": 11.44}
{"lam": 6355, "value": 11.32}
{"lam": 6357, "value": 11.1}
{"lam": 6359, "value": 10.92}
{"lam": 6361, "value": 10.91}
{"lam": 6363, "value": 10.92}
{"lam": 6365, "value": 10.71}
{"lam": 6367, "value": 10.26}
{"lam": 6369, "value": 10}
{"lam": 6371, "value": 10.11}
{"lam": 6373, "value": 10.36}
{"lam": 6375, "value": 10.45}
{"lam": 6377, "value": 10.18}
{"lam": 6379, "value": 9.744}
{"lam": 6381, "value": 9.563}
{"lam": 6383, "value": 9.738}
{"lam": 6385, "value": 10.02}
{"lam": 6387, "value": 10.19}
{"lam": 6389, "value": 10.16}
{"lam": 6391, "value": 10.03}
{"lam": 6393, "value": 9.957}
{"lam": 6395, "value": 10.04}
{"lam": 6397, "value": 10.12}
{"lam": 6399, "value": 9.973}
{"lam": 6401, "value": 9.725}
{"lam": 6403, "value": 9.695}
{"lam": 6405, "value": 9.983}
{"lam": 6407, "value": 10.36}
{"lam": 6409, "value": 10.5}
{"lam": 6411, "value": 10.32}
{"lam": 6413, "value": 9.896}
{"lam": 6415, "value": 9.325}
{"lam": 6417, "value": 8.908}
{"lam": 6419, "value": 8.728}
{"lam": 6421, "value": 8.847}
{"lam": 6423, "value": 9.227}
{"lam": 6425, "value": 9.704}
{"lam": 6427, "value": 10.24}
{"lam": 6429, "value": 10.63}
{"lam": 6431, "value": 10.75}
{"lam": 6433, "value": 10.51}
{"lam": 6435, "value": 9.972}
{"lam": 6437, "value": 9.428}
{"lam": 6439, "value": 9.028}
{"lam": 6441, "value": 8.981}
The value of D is -0.4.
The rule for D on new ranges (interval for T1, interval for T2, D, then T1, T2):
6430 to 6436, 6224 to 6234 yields 0.4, 10.4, 10.1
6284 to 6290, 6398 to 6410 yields -0.5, 9.5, 10.0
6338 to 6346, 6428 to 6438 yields -1.7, 8.5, 10.3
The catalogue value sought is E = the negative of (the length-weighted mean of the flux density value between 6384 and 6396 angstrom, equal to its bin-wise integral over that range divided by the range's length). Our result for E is -10.1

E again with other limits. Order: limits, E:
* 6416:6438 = -9.7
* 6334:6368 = -10.1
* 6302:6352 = -9.6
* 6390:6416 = -10.0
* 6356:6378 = -10.5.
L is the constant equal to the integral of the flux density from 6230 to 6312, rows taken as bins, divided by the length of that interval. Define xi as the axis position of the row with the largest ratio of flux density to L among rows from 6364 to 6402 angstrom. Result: 6365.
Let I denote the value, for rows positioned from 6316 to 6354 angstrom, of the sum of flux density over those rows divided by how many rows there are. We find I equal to 9.9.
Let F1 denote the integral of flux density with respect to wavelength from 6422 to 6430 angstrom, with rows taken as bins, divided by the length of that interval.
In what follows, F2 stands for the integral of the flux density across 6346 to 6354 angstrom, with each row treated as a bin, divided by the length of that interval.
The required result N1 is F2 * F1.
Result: 108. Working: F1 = 10.0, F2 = 10.9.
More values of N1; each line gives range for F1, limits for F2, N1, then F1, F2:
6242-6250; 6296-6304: 104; 10.1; 10.3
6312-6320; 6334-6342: 83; 9.9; 8.4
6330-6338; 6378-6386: 88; 9.0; 9.8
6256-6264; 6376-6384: 91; 9.3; 9.8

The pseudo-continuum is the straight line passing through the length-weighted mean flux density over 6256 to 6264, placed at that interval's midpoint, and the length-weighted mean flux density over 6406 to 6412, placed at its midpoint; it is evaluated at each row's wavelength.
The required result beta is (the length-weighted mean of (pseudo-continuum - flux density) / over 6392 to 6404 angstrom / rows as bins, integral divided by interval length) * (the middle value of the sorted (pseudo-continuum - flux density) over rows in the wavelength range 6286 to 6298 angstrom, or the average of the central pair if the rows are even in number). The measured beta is 0.01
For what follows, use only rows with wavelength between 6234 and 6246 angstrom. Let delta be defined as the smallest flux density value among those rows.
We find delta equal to 10.04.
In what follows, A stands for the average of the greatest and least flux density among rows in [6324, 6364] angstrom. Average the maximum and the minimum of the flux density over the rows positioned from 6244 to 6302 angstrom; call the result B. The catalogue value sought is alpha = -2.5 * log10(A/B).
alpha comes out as 0.021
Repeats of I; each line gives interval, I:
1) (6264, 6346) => 9.7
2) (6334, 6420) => 10.0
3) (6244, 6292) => 9.8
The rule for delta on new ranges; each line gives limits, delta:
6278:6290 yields 9.32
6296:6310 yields 8.798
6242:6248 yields 10.04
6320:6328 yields 10.62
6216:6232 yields 9.832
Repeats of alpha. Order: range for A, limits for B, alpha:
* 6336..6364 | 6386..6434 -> -0.009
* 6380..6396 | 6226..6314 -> -0.007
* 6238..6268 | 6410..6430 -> -0.013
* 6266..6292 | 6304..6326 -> -0.013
